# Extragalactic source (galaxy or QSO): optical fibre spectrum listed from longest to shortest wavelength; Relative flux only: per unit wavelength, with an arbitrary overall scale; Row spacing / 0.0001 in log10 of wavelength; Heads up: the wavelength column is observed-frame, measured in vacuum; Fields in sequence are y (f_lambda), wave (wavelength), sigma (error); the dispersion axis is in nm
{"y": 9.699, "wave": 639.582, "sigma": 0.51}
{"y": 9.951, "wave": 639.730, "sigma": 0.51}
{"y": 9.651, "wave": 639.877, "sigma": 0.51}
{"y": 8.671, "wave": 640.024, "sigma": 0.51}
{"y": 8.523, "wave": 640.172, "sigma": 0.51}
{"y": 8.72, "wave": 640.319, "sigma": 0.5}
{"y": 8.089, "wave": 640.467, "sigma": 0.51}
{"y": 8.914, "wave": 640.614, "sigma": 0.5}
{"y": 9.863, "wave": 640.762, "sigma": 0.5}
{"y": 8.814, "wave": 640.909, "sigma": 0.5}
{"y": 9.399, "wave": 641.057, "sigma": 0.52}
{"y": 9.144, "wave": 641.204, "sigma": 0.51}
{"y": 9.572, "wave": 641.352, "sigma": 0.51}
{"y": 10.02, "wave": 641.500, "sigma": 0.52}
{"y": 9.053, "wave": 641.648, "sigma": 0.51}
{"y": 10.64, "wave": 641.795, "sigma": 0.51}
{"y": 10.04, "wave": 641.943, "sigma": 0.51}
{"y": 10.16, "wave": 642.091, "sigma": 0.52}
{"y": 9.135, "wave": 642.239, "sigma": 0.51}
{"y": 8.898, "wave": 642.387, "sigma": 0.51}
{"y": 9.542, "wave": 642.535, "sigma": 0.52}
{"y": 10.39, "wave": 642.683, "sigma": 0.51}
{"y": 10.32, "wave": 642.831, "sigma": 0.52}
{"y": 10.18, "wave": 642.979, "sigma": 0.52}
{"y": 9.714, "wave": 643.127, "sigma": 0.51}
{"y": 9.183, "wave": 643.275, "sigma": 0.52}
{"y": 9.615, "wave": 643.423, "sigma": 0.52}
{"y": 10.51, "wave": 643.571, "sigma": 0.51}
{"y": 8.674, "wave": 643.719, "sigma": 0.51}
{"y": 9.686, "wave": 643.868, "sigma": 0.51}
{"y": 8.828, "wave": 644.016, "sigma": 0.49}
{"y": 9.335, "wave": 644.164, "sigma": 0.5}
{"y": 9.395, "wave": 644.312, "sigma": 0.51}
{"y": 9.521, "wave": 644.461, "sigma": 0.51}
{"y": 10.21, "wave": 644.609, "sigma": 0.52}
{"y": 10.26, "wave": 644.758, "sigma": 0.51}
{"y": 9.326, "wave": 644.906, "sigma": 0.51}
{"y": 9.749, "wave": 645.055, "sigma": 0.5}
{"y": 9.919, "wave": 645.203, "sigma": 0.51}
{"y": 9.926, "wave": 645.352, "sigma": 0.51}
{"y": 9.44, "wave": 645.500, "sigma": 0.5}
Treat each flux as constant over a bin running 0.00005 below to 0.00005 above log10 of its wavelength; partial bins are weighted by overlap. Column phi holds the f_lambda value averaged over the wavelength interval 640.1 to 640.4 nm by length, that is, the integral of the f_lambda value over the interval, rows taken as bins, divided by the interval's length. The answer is 8.6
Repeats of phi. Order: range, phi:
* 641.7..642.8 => 9.8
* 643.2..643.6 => 9.7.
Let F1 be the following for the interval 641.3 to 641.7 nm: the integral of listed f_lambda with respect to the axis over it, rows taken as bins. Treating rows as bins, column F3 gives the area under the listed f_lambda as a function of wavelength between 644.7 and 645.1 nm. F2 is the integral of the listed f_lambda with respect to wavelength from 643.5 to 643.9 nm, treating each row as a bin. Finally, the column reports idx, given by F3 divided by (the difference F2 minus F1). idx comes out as 270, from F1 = 3.82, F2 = 3.8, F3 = 3.90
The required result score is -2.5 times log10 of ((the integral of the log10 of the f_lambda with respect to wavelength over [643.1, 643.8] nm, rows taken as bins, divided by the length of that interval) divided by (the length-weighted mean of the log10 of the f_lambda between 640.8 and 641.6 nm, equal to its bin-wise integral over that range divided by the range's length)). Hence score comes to -0.006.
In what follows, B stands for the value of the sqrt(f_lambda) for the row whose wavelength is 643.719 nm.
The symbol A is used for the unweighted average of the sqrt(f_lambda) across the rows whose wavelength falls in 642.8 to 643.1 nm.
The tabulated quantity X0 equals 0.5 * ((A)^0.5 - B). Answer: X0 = -0.58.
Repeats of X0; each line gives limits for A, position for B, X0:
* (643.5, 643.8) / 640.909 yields -0.60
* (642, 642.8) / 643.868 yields -0.68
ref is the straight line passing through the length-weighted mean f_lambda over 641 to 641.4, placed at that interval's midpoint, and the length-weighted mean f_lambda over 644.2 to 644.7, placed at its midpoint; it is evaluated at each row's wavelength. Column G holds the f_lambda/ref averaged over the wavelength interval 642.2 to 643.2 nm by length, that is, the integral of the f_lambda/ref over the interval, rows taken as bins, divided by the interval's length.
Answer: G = 1.03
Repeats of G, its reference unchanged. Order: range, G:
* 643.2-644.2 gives 0.98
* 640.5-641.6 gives 1.00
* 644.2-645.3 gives 1.00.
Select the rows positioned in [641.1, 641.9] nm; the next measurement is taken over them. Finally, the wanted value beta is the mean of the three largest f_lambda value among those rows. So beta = 10.1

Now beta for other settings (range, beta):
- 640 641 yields 9.2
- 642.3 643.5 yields 10.3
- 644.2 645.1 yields 10.1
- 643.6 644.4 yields 9.5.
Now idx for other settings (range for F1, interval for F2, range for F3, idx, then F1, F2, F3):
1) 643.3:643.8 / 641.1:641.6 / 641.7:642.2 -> -504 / 4.78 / 4.8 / 5.08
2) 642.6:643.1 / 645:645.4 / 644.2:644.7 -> -4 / 5.11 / 3.9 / 4.84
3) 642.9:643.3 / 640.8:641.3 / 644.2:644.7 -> 7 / 3.91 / 4.6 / 4.84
